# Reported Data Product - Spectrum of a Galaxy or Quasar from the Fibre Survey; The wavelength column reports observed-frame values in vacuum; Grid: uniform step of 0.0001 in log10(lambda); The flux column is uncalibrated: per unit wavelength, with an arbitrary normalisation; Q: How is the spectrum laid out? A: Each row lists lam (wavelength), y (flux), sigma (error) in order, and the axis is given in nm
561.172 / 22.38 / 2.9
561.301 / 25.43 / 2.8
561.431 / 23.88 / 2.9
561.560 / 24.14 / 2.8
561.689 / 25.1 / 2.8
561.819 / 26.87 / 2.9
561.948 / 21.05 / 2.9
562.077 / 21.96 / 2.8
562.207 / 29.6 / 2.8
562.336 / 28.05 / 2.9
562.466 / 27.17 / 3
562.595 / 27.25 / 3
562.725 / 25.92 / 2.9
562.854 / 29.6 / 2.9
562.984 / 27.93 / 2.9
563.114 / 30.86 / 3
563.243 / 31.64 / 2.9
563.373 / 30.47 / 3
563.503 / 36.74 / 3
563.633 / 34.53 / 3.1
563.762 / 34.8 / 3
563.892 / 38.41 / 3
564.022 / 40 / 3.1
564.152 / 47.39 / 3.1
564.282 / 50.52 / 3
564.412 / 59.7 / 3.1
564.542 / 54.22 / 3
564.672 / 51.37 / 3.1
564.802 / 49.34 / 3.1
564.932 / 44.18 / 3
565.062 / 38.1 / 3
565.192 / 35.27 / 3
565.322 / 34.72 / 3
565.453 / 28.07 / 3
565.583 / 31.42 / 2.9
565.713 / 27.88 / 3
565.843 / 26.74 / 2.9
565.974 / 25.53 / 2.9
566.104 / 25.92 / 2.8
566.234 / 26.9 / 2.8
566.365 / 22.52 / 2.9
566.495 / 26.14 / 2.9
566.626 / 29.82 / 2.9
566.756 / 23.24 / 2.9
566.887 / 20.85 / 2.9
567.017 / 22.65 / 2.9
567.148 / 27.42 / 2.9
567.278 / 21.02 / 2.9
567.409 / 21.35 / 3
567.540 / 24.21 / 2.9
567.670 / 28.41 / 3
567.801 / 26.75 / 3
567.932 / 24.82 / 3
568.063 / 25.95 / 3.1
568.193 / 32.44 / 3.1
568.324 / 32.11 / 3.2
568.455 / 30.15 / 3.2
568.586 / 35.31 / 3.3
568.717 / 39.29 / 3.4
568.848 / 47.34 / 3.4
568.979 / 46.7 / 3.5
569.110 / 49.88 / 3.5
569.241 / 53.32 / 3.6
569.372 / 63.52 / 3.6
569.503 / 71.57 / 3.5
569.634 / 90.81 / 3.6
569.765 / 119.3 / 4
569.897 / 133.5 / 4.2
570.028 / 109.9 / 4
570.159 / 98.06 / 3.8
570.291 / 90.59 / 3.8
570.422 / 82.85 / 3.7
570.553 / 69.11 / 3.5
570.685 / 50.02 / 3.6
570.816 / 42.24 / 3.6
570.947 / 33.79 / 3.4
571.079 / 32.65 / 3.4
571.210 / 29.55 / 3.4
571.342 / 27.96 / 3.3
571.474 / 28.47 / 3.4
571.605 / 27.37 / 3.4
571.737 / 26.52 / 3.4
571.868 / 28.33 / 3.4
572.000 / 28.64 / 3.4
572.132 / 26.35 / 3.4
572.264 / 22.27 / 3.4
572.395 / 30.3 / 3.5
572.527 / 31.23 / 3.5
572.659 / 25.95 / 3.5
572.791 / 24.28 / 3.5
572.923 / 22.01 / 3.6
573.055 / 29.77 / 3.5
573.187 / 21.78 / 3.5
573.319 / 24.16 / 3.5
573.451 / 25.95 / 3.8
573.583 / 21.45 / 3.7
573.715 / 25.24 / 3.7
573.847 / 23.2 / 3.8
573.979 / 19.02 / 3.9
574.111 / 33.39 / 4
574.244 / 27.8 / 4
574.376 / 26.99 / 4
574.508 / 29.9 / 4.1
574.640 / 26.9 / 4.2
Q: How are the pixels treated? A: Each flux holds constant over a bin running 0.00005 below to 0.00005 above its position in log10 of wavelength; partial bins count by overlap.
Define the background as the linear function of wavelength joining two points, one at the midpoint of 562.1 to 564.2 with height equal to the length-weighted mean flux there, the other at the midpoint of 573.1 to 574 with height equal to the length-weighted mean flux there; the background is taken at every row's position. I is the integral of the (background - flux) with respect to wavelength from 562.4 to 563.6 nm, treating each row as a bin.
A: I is 3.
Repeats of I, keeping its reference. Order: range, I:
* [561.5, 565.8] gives -12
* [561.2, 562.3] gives 9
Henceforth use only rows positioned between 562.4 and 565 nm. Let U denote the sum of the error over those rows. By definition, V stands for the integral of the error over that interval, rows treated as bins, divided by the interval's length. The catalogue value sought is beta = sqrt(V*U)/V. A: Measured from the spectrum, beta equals 4.5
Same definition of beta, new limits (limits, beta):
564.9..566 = 3.0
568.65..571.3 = 4.5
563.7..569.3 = 6.6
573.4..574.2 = 2.4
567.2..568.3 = 2.8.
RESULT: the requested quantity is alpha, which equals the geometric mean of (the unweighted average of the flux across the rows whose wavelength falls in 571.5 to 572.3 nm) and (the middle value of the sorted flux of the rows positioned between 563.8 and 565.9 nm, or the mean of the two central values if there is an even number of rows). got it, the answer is 32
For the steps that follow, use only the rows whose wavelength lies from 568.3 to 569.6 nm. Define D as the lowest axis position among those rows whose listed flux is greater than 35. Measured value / 568.586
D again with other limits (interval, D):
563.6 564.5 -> 563.892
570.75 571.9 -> 570.816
